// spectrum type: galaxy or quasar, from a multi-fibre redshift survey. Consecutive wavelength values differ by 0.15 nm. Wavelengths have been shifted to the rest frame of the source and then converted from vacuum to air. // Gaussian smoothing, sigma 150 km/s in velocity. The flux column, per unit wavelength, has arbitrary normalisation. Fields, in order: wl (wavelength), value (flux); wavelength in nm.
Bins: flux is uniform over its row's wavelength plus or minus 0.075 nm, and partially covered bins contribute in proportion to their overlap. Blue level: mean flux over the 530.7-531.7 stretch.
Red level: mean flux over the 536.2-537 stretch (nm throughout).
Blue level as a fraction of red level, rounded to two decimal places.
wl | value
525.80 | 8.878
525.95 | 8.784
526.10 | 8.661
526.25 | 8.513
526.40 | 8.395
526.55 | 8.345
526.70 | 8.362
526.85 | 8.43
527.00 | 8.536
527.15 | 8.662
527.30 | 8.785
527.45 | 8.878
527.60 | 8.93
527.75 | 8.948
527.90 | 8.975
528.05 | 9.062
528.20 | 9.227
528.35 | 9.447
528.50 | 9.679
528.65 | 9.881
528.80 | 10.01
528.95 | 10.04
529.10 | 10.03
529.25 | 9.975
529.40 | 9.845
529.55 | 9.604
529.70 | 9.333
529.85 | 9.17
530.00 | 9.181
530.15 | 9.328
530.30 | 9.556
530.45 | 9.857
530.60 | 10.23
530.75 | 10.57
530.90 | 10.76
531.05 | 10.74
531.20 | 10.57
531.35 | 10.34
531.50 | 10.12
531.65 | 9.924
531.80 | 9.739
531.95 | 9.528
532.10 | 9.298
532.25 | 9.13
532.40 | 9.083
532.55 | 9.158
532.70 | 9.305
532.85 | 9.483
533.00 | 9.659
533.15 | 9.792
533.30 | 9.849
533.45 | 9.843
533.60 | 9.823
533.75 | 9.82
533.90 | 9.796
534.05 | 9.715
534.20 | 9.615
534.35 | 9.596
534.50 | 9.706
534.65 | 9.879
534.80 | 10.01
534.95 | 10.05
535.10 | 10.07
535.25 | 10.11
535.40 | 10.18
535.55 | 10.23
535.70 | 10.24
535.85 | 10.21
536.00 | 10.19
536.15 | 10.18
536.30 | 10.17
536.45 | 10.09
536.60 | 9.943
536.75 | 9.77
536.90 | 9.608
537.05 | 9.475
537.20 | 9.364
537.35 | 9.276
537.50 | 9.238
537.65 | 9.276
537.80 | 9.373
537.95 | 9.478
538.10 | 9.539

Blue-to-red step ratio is 1.05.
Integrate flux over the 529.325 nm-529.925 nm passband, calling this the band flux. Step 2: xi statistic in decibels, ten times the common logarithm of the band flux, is 7.6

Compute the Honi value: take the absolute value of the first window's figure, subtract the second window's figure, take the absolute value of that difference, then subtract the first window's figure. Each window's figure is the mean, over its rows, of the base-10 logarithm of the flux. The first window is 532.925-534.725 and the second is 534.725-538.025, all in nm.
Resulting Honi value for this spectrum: -0.986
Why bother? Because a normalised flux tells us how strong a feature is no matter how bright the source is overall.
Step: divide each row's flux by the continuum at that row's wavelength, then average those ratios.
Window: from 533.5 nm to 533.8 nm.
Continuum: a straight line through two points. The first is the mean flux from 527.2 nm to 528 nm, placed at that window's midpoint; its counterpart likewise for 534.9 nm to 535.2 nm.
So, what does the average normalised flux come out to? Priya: 1.00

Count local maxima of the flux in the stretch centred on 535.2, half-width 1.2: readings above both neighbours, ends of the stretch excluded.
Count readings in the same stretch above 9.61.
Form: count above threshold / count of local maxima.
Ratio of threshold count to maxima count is 15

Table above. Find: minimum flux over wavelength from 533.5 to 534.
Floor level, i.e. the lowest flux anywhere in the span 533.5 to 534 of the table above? 9.796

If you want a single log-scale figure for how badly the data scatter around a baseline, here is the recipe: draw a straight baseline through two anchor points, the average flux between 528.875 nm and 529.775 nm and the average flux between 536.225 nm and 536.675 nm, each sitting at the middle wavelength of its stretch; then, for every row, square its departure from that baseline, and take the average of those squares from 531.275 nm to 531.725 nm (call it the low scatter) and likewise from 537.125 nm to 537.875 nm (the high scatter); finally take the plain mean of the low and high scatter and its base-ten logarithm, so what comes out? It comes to -0.44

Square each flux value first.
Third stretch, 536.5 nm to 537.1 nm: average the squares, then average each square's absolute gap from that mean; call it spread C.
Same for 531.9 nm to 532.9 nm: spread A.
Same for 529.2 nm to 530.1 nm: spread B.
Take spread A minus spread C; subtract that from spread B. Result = 6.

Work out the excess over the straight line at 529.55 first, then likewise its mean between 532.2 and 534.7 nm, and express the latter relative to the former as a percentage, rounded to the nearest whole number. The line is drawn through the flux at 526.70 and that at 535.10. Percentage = -20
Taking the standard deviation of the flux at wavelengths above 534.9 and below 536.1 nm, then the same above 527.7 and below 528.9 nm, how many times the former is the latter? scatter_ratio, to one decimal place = 5.7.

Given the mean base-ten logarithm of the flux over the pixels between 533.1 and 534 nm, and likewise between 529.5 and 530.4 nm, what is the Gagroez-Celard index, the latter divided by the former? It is 0.979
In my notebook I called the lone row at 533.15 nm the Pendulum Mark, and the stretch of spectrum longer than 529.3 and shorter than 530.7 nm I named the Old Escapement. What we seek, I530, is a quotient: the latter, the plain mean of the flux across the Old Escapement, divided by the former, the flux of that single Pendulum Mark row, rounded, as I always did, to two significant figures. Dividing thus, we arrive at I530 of 0.98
